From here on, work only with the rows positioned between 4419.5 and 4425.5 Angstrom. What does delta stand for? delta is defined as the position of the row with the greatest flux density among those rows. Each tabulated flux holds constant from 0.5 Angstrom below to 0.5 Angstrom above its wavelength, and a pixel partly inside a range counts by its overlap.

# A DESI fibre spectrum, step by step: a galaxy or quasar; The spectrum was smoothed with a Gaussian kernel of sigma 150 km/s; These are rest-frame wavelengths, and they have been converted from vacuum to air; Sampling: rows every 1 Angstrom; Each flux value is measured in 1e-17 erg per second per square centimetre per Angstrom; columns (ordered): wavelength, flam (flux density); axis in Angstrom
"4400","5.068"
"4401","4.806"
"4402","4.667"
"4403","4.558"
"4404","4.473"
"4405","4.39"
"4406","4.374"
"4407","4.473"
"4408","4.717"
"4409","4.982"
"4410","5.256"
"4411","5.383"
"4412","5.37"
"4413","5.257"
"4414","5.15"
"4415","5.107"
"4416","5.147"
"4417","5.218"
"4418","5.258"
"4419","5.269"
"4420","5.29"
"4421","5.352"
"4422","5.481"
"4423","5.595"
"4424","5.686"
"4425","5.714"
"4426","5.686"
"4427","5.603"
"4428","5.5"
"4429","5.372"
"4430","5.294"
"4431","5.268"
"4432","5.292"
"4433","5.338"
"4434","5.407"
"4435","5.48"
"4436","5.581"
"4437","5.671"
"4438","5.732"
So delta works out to 4425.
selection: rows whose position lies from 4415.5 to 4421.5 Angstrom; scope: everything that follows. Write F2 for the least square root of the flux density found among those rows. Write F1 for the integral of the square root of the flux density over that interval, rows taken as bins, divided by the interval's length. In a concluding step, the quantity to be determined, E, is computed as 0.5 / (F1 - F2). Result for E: 21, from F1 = 2.29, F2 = 2.27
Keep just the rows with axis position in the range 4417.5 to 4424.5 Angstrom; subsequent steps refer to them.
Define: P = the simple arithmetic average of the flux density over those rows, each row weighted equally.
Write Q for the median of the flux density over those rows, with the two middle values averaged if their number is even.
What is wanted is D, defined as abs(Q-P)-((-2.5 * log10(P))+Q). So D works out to -3.45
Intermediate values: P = 5.4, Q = 5.4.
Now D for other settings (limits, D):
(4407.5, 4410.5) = -3.23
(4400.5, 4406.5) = -2.84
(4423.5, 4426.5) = -3.79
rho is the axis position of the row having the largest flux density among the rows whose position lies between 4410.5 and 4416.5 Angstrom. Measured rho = 4411 Angstrom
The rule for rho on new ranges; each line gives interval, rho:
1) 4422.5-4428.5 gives 4425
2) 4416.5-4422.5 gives 4422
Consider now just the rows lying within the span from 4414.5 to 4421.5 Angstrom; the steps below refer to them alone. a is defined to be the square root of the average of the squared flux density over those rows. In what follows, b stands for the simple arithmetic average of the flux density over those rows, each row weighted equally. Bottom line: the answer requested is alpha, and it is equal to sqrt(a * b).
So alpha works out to 5.2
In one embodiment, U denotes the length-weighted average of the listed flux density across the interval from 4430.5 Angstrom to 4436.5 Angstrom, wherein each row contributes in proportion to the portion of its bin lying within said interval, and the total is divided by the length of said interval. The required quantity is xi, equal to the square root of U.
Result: 2.323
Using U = 5.4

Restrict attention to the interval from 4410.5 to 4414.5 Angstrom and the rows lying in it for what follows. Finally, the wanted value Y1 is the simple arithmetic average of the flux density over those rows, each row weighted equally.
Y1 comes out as 5.3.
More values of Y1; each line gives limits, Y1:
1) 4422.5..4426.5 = 5.7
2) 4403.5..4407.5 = 4.4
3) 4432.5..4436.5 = 5.5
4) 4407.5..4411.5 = 5.1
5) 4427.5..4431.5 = 5.4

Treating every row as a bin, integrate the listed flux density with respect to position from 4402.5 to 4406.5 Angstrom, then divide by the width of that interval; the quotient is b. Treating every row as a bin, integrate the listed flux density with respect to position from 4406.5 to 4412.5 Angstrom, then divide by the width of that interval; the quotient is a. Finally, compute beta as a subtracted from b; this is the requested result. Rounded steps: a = 5.0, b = 4.45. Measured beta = -0.58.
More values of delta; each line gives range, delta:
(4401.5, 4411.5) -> 4411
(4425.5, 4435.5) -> 4426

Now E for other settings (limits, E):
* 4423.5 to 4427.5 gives 34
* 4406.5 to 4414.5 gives 4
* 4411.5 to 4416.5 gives 23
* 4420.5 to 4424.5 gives 13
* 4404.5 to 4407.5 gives 55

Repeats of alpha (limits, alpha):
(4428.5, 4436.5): 5.4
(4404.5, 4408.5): 4.5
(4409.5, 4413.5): 5.3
